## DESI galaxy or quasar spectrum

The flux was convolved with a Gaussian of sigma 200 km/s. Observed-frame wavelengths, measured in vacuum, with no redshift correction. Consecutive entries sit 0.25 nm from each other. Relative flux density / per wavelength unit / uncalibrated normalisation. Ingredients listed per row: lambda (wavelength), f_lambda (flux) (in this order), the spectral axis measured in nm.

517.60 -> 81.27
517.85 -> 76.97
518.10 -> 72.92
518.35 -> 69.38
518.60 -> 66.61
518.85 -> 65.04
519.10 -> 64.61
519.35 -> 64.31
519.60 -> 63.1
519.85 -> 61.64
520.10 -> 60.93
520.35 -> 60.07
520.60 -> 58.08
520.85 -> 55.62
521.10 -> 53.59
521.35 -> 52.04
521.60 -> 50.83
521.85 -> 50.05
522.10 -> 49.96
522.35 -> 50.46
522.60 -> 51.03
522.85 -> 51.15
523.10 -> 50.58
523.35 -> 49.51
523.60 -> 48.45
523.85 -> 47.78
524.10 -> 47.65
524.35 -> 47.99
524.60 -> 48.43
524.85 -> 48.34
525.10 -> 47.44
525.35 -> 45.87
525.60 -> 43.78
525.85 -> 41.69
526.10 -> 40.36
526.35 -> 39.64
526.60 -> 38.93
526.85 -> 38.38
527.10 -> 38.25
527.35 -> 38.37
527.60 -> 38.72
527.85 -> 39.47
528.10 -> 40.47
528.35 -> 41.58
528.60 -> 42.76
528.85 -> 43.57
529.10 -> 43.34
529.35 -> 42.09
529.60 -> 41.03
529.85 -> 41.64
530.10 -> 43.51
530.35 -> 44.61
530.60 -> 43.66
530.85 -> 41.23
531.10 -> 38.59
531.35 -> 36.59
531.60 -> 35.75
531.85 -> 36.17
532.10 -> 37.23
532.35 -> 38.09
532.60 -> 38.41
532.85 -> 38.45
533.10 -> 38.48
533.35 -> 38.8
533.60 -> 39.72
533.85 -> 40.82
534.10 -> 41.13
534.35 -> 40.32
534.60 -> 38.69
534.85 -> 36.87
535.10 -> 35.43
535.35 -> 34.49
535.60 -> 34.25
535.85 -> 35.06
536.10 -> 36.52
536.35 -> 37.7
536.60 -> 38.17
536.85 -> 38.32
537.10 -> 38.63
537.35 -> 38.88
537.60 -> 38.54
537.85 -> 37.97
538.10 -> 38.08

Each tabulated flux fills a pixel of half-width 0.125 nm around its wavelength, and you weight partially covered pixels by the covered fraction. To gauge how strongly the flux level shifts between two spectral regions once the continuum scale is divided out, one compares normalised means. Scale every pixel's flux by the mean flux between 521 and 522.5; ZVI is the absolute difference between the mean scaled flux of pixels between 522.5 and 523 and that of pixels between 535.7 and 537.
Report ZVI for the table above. 0.27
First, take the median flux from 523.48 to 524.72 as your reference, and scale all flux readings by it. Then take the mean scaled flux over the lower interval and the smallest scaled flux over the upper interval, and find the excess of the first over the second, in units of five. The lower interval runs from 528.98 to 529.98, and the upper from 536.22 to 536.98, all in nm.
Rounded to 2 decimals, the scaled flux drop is 0.02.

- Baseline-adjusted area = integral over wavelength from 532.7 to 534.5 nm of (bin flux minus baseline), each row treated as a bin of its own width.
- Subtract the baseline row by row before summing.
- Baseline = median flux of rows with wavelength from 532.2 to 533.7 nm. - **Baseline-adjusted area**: 2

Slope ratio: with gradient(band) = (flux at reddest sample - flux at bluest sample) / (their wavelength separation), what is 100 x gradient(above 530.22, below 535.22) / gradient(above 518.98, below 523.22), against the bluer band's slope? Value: 55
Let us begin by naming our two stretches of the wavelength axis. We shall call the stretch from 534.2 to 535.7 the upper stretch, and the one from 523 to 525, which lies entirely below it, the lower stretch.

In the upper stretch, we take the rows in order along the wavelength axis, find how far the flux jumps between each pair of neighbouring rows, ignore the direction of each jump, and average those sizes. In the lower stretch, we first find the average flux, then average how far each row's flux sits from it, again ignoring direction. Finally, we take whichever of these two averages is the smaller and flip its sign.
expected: -0.73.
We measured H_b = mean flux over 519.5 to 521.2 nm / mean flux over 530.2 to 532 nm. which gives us 1.49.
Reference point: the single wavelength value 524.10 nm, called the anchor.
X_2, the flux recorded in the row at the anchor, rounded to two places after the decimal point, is 47.65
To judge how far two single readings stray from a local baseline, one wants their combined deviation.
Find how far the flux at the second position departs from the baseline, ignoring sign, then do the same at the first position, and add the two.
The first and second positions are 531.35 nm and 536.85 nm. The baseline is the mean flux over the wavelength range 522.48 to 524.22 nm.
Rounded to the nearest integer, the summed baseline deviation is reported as 24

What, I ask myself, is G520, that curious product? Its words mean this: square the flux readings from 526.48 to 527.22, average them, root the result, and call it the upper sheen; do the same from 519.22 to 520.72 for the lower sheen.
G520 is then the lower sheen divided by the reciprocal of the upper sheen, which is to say 2365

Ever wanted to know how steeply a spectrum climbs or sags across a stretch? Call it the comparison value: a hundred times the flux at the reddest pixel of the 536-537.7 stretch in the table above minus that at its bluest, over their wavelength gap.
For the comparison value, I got 135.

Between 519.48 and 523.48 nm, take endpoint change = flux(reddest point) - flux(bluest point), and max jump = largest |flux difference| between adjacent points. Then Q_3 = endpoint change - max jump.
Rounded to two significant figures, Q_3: -16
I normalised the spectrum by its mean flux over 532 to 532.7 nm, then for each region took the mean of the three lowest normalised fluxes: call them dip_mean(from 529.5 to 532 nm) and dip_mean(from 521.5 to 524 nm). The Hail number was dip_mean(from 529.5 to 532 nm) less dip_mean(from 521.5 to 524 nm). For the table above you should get -0.33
